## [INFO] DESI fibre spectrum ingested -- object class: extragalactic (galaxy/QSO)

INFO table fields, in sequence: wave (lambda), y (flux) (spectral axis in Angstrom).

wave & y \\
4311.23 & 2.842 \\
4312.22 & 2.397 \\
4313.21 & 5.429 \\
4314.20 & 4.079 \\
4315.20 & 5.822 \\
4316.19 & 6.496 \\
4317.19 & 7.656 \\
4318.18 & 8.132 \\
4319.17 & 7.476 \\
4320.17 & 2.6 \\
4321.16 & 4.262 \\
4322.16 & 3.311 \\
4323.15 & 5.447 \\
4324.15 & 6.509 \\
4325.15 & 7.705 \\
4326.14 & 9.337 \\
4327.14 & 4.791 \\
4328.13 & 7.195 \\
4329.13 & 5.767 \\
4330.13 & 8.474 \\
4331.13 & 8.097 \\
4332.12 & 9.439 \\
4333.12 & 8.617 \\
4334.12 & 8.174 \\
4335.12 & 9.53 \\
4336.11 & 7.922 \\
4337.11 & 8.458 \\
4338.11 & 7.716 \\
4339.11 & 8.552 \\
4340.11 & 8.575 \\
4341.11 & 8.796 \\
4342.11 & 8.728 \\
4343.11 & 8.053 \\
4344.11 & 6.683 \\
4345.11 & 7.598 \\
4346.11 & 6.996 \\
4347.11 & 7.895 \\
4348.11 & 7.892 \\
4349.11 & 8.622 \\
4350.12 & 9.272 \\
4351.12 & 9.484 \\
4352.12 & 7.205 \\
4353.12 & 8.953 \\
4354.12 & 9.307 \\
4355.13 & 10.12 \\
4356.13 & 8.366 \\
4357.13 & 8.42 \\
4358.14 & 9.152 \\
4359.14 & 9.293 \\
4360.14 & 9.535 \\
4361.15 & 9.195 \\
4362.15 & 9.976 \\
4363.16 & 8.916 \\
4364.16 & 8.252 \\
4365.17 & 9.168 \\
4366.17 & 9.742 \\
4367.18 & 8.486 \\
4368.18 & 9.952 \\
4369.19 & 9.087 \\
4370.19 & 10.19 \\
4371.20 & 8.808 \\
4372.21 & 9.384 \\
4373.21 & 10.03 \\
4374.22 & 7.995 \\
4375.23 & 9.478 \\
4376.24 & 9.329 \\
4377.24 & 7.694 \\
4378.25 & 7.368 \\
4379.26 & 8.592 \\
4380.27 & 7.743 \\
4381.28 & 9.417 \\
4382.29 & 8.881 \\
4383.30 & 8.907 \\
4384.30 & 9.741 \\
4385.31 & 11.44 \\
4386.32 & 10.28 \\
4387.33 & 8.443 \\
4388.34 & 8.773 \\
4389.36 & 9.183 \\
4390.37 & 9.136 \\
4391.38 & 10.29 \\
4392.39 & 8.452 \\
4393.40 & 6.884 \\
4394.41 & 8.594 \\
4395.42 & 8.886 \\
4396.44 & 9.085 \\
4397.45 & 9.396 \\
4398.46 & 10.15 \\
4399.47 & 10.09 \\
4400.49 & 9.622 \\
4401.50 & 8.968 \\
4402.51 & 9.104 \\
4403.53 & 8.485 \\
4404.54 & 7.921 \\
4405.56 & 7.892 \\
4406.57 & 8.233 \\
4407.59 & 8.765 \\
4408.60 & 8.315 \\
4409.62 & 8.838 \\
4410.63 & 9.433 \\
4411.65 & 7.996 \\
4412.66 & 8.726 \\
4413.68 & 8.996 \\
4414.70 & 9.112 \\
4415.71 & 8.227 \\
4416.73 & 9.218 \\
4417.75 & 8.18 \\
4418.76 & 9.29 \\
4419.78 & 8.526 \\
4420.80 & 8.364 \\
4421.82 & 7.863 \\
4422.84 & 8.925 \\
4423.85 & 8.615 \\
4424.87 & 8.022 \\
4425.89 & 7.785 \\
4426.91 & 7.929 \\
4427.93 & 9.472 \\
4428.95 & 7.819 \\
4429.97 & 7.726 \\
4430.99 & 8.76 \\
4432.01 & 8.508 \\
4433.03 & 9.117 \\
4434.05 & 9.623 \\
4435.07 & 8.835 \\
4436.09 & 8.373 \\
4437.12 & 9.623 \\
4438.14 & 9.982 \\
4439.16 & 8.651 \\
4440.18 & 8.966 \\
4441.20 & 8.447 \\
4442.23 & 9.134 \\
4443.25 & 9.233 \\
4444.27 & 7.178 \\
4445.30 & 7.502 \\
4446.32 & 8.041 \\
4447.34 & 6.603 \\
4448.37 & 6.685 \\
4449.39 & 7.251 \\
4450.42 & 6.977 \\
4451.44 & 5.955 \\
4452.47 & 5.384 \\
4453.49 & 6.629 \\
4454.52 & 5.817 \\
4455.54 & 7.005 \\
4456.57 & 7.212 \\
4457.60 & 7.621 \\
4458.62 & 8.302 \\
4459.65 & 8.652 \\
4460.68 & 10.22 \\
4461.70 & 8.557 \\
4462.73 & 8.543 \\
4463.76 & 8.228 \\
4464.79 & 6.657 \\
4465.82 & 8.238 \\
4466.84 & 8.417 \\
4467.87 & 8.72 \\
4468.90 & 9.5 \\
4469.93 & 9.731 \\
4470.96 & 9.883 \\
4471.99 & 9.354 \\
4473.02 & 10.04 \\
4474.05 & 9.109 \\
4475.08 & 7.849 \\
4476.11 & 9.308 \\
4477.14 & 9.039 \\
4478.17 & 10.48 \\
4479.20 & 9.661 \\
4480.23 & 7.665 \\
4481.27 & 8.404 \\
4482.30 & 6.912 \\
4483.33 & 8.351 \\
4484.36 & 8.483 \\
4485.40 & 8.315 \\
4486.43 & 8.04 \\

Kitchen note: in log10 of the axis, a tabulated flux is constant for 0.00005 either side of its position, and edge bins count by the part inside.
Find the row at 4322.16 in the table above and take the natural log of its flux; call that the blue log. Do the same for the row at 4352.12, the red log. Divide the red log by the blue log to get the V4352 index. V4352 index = 1.65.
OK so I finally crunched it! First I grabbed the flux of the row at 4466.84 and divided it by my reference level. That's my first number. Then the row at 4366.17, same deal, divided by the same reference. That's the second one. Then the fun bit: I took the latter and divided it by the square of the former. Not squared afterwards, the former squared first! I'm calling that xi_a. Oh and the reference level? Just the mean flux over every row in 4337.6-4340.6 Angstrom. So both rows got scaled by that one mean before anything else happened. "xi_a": 1.14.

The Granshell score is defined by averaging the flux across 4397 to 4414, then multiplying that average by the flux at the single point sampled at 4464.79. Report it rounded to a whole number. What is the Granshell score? 59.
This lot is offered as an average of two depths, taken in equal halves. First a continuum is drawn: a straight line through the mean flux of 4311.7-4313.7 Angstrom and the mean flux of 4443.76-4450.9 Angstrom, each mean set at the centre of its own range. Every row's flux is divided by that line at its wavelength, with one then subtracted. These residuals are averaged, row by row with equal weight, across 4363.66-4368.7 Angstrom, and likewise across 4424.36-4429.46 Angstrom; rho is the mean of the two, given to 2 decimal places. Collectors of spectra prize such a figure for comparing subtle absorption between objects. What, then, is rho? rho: 0.49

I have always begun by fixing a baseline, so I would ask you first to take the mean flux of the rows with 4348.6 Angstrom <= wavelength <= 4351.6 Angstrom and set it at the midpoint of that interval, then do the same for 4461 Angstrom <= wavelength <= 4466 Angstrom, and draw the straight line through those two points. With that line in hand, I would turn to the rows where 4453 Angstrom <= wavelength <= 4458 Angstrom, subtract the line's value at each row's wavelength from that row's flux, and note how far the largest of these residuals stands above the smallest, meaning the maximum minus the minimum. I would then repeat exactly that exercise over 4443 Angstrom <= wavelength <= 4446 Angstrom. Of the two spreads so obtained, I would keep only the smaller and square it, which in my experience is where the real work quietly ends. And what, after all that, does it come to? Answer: 3.4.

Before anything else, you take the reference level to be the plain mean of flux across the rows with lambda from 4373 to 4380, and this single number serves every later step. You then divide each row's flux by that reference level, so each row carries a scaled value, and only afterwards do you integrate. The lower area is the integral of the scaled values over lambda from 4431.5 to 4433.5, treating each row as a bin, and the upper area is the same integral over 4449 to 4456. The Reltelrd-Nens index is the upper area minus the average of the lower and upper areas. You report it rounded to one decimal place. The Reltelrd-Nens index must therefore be 1.6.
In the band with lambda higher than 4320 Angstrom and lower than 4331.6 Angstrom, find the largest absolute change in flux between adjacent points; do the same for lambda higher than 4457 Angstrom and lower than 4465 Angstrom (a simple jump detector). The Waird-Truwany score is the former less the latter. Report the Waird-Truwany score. 2.9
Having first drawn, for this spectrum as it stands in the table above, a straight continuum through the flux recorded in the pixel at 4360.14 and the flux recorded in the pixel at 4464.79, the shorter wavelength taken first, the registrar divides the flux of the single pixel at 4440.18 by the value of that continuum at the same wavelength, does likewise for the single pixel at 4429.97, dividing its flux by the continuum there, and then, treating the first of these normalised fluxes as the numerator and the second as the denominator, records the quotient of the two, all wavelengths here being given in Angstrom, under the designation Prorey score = 1.20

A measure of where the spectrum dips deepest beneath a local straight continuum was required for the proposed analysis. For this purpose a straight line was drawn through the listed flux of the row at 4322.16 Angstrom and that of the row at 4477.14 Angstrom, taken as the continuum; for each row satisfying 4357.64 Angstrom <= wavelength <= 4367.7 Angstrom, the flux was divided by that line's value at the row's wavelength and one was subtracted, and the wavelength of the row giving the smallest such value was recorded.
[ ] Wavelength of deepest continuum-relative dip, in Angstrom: 4364.16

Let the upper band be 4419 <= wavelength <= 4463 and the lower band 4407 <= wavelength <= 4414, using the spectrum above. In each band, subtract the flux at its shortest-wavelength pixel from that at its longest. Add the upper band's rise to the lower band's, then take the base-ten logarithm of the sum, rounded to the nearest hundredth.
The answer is -0.61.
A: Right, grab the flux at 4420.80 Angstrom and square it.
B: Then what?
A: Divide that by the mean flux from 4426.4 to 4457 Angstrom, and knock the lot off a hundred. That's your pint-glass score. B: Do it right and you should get 91.2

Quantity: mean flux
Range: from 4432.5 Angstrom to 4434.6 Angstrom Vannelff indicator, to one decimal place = 9.4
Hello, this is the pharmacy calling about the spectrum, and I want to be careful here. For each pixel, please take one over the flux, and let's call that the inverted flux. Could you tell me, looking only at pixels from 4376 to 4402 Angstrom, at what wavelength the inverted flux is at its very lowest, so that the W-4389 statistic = 4385.31 Angstrom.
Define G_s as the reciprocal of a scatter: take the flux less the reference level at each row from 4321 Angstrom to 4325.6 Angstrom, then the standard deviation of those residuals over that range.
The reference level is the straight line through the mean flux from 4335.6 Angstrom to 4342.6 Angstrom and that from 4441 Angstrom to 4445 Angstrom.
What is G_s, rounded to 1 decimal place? 0.6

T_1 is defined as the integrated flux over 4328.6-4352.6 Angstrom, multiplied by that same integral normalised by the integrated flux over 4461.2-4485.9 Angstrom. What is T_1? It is 179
